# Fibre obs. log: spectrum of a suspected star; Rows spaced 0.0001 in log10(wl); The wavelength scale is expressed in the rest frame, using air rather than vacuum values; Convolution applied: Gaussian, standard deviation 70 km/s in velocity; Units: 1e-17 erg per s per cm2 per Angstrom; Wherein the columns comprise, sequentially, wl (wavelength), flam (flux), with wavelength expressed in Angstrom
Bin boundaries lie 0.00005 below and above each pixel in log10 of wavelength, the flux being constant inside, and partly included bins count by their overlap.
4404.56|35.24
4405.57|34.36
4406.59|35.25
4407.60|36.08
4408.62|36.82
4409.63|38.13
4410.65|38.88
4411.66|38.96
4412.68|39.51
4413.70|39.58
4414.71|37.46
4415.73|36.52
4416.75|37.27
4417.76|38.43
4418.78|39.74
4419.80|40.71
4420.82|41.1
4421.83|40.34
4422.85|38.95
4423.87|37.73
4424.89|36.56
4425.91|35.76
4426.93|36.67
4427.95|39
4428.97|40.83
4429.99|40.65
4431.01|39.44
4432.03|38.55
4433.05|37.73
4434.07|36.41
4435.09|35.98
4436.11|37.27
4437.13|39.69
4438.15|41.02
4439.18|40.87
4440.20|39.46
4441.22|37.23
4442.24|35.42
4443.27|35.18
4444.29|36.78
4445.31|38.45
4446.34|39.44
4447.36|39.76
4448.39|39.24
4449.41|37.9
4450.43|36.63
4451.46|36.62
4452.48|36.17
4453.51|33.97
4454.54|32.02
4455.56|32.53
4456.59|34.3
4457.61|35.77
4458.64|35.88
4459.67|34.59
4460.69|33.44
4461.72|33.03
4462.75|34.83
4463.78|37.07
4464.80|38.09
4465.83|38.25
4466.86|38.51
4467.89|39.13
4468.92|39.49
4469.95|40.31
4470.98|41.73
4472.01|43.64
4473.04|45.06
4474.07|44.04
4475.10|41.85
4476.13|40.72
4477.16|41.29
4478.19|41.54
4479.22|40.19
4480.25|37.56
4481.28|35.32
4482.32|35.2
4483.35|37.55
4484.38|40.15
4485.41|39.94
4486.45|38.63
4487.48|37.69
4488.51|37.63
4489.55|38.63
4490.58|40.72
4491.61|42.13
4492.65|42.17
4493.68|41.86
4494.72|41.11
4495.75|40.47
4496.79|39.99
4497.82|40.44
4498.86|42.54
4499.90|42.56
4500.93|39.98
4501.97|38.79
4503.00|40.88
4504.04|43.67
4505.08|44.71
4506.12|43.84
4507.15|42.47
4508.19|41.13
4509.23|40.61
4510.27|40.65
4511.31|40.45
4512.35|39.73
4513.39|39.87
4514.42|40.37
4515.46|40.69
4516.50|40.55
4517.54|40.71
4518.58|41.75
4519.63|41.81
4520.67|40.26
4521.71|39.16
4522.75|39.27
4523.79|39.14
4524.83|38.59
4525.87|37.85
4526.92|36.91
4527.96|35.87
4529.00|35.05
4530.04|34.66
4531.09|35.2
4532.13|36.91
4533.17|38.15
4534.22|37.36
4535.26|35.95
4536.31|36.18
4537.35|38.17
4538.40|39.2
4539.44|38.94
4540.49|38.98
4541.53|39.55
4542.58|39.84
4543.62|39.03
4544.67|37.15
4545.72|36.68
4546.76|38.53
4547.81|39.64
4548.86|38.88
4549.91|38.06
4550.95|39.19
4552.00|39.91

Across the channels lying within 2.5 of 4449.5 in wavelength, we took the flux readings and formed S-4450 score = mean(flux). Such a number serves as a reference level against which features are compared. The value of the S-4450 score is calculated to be 38.0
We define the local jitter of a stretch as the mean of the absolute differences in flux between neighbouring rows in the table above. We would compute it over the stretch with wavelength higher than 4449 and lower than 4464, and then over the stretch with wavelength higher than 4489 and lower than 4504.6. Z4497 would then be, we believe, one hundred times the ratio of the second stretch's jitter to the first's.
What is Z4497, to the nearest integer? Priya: 102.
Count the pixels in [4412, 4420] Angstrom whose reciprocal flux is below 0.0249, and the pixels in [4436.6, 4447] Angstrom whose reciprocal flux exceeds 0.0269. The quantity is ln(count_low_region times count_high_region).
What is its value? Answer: 1.1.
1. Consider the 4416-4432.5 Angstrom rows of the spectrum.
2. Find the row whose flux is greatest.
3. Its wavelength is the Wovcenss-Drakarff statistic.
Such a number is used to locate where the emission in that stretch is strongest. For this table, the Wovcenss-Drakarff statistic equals 4420.82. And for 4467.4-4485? 4473.04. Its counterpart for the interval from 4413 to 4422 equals 4420.82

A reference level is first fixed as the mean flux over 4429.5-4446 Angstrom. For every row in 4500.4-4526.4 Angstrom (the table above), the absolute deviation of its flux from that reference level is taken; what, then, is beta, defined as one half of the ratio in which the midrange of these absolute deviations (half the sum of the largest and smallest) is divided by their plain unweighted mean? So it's 0.67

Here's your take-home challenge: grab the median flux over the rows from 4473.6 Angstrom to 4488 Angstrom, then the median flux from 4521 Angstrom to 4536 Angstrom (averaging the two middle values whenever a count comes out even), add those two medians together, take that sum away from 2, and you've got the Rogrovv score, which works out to -75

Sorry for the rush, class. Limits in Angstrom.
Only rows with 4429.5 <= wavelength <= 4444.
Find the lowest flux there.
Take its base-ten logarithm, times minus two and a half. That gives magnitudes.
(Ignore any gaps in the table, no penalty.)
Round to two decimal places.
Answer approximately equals -3.87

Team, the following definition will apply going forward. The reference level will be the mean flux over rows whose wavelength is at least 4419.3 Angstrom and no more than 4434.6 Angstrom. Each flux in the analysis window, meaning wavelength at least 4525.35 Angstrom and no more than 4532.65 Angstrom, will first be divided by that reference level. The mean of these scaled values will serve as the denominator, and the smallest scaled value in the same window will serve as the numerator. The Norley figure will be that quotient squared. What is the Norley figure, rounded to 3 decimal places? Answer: 0.924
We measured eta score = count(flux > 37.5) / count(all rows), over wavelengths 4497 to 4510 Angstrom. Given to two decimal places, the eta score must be 1.00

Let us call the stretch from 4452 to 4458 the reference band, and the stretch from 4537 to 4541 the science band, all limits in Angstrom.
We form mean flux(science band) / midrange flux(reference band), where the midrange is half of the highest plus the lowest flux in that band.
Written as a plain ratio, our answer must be 1.14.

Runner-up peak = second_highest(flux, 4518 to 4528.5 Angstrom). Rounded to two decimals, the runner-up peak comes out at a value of 41.75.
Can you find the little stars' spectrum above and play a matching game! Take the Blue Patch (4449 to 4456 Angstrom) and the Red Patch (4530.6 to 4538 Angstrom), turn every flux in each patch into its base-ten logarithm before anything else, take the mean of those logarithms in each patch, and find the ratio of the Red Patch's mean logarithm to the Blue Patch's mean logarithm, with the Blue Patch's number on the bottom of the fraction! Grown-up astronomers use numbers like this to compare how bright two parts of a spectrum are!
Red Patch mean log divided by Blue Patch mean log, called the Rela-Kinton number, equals 1.014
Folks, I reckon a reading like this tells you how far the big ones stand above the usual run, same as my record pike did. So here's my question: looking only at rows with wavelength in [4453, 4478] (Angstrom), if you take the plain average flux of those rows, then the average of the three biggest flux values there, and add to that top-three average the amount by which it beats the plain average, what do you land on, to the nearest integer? 51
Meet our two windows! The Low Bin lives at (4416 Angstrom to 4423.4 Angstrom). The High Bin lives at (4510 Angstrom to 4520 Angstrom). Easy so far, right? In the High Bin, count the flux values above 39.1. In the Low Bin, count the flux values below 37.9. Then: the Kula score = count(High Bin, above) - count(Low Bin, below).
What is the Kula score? 9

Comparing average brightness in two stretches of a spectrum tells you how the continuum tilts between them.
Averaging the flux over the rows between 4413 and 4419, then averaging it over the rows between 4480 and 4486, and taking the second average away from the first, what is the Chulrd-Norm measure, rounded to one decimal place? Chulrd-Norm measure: 0.5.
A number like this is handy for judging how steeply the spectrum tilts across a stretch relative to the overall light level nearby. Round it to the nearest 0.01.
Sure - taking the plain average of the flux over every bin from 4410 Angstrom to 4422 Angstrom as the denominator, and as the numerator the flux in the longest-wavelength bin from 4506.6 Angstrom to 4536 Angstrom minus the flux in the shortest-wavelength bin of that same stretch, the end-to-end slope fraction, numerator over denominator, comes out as -0.17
